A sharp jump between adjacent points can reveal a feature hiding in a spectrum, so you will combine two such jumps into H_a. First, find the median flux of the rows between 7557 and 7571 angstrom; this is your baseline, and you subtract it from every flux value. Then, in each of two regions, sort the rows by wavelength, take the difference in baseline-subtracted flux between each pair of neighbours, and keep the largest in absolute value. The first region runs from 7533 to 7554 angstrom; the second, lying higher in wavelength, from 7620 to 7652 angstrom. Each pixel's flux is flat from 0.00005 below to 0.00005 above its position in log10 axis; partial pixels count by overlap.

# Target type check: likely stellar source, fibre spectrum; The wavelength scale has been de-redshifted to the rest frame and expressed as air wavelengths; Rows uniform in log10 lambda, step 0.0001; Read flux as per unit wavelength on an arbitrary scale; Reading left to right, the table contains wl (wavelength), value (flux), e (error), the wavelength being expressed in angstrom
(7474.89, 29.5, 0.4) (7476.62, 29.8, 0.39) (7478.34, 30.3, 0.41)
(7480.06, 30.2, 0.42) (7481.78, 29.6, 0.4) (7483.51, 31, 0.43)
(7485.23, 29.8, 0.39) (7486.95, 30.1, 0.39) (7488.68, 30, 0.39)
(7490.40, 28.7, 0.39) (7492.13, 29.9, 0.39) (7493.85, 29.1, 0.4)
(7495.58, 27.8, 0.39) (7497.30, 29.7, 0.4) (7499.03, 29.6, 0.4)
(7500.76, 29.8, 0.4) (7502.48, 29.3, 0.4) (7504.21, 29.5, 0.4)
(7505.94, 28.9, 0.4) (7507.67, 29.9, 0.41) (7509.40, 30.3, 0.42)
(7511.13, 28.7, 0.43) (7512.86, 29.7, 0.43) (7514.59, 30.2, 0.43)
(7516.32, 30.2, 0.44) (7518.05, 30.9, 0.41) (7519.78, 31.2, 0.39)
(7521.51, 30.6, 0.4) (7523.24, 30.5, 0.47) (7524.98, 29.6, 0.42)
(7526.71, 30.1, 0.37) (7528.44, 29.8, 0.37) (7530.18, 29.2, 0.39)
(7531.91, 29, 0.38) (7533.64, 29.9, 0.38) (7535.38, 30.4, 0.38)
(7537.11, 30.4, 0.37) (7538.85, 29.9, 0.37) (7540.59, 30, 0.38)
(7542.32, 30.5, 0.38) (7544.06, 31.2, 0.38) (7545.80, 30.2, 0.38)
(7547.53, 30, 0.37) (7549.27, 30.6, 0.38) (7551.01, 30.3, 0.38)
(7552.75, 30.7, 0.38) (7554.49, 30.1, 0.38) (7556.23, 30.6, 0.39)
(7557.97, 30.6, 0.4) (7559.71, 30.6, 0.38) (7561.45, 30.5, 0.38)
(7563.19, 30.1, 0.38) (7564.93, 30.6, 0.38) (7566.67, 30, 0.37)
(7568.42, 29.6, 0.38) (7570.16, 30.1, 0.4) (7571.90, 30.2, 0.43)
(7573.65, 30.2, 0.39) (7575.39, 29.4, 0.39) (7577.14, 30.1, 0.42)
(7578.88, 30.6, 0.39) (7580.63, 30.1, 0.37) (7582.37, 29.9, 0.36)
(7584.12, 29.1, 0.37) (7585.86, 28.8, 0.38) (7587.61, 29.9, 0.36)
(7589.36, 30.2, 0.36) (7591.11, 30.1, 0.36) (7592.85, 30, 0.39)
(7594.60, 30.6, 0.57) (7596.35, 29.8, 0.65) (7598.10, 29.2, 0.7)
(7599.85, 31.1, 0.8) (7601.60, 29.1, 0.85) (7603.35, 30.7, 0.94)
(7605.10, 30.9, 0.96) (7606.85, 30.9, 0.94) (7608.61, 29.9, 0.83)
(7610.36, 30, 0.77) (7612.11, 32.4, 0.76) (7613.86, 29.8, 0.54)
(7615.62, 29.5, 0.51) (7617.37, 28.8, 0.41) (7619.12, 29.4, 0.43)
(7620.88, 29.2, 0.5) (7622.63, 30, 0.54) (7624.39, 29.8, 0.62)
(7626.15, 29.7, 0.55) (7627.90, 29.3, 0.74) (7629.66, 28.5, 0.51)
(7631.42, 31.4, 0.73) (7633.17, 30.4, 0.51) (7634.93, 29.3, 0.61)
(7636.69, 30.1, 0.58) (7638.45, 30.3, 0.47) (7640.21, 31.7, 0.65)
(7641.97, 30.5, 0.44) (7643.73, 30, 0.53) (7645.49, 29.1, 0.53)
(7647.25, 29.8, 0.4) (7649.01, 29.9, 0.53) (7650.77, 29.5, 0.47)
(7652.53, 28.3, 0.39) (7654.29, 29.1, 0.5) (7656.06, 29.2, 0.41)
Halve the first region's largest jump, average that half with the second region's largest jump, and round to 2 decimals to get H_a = 1.70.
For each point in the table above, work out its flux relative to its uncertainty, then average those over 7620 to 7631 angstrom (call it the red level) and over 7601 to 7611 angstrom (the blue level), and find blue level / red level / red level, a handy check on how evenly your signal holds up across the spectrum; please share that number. 0.013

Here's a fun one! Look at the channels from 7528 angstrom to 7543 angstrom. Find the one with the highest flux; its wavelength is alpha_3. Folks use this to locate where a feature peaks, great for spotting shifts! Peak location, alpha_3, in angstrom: 7542.32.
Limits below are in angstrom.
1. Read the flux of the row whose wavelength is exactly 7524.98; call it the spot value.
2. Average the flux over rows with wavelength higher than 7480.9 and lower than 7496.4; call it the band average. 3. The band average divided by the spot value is 1.00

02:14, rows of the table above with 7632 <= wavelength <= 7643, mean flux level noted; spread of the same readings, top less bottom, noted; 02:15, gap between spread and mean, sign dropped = 28.0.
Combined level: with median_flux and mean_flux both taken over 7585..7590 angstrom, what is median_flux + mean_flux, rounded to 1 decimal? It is 59.5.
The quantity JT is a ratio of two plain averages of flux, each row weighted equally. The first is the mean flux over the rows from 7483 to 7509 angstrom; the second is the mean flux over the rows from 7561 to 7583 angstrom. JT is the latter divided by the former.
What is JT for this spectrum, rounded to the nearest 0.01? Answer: 1.02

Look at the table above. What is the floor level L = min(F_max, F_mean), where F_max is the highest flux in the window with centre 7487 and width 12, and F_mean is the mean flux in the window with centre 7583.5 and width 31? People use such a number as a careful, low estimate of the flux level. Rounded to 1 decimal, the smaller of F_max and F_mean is 29.9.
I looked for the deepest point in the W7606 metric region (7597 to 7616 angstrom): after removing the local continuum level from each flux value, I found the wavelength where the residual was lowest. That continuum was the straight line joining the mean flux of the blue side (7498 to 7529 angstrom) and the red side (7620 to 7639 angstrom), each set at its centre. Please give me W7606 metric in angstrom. 7601.60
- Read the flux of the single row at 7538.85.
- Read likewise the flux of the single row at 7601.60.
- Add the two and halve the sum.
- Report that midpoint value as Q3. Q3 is 29.5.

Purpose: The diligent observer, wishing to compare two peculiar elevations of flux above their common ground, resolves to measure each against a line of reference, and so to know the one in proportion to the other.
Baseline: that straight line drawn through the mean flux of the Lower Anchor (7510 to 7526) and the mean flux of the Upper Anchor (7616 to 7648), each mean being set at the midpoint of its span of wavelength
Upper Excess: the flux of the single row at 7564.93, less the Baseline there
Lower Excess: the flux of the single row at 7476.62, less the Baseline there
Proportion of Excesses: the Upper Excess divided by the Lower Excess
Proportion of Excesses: -1.1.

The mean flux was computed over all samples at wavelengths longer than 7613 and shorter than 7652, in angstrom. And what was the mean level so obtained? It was 29.8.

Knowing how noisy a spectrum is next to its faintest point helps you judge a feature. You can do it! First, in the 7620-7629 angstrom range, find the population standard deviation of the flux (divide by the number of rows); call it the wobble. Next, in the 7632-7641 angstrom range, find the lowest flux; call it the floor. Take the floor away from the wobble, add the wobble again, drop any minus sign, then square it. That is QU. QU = 823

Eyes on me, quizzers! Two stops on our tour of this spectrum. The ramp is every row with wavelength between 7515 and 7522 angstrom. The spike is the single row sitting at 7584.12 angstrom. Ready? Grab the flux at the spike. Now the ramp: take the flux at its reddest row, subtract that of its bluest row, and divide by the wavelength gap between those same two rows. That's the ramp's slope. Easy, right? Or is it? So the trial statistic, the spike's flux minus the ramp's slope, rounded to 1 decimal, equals 29.0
